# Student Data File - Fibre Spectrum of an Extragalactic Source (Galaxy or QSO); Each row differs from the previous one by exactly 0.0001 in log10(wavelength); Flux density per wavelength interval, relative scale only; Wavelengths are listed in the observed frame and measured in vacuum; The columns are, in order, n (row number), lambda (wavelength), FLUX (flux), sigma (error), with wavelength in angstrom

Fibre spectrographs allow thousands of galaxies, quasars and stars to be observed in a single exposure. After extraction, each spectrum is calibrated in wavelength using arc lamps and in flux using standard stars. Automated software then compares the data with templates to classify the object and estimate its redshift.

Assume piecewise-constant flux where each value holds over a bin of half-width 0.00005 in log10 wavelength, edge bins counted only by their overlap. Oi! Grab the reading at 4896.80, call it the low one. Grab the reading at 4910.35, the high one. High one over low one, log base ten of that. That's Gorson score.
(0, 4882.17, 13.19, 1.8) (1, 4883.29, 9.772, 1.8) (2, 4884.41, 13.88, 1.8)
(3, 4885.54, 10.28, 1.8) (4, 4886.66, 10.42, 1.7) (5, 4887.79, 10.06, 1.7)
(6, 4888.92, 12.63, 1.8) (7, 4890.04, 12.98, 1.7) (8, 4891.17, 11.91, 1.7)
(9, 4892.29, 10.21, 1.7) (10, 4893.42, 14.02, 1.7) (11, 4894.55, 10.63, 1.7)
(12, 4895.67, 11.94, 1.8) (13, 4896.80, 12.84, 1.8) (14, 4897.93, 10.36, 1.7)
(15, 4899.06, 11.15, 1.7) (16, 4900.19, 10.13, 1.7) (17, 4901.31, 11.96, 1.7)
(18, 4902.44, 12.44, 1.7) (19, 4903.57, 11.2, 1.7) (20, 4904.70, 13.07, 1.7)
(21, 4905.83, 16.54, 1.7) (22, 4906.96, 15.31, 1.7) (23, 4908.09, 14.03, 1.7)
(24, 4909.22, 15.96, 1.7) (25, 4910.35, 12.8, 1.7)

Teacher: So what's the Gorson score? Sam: 0.00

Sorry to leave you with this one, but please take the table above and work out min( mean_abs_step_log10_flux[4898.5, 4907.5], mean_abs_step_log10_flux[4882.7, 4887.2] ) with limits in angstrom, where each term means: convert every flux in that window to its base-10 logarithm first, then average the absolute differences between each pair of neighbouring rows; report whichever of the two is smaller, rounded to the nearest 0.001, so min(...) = 0.054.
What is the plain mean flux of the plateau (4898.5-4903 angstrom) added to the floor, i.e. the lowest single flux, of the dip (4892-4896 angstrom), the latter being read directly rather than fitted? 21.6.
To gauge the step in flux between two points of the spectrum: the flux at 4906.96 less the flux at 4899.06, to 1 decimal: 4.2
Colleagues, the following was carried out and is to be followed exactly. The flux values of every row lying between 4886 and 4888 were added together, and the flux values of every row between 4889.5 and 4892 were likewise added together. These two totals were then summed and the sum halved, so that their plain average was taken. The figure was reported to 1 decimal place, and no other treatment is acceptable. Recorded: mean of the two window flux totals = 22.7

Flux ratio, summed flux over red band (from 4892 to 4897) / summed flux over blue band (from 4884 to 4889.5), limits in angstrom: 1.041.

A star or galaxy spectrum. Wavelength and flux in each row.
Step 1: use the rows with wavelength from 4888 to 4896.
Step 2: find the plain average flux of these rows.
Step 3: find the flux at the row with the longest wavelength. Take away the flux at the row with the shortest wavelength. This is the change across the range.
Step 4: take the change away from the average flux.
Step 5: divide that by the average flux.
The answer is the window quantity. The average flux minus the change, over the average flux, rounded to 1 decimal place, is 1.1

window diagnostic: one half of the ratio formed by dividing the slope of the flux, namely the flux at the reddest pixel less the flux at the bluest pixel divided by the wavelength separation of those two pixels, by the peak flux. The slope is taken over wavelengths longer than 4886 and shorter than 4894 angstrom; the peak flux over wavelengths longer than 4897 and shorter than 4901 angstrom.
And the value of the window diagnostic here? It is 0.024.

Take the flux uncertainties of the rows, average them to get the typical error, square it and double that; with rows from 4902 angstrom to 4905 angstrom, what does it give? 5.8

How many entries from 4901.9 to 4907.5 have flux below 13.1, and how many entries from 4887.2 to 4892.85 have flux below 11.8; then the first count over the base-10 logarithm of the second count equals 10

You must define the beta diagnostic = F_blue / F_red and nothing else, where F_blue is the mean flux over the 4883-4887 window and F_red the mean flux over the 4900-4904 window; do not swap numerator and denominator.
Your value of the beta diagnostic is 0.97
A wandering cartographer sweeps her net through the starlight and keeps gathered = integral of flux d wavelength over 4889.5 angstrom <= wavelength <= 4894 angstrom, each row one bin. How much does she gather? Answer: 55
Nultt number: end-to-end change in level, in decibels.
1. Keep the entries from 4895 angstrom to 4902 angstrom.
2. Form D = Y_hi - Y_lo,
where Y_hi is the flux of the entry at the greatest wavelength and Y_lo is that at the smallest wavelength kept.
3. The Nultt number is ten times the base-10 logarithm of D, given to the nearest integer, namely -17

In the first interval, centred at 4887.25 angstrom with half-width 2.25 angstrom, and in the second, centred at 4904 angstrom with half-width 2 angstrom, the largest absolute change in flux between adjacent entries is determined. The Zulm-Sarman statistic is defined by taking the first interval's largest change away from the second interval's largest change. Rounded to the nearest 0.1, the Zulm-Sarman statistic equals 0.9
